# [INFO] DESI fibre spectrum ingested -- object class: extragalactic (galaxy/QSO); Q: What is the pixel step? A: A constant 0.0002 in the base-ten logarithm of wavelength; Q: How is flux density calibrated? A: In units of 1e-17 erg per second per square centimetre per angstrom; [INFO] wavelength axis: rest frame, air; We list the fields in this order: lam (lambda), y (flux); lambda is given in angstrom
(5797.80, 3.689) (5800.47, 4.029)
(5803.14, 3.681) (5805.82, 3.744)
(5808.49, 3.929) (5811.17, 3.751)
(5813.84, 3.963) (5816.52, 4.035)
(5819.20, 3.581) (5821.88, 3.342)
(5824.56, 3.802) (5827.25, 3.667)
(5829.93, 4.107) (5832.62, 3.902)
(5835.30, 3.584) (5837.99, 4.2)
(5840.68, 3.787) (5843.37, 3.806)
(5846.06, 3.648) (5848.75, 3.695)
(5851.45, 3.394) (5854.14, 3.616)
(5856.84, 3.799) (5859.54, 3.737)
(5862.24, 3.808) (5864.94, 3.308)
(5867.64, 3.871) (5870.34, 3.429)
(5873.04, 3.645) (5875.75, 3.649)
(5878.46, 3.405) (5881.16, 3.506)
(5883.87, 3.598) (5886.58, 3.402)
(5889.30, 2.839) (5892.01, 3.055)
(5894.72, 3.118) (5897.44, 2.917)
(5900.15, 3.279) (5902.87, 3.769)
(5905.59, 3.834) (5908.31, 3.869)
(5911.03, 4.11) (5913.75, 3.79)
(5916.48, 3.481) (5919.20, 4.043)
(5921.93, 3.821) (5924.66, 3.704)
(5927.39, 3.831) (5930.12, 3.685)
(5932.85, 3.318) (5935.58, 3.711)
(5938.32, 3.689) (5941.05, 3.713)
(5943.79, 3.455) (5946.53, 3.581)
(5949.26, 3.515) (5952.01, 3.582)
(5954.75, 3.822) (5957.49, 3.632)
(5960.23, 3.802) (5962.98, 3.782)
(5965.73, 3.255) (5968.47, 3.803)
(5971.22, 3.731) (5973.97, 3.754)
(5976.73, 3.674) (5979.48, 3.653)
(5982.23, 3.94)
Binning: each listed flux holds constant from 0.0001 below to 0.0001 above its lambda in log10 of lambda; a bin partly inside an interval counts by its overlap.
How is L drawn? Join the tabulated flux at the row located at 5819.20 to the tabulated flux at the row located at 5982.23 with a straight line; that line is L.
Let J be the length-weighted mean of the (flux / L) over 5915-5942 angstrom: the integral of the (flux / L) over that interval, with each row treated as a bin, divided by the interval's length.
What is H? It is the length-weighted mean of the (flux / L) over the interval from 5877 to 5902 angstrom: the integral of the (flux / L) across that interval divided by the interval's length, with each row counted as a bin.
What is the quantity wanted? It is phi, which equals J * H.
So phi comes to 0.84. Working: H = 0.87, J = 0.97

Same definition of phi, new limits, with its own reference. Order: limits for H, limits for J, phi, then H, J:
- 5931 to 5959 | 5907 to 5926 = 0.94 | 0.93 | 1.01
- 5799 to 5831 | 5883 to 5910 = 0.96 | 1.06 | 0.90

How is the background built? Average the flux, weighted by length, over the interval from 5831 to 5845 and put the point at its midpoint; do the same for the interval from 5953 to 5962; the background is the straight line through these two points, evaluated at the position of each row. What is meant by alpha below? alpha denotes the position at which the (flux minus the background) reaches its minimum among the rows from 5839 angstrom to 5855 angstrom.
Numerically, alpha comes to 5851.45 angstrom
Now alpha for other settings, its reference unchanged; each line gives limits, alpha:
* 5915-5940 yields 5932.85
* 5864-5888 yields 5864.94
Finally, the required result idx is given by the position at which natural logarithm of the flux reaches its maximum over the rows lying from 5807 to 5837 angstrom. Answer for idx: 5829.93 angstrom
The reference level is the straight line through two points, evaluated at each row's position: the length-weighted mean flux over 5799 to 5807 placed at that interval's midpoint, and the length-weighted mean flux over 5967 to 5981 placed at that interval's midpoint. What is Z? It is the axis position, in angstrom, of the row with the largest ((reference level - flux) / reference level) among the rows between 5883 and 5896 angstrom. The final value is 5889.30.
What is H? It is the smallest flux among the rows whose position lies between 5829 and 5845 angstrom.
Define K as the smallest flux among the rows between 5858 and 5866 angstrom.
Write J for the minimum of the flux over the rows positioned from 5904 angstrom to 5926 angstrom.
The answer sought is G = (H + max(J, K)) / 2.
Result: 3.53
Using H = 3.584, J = 3.481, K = 3.308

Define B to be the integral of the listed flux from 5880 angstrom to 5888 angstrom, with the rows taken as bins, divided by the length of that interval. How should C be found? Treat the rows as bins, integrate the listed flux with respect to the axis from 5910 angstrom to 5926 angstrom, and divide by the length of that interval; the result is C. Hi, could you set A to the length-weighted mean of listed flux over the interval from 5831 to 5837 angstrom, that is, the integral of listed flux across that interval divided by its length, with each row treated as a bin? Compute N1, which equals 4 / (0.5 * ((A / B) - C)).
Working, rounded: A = 3.79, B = 3.49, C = 3.8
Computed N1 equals -2.9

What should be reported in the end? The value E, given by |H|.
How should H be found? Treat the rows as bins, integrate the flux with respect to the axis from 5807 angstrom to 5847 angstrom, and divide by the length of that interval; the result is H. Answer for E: 3.81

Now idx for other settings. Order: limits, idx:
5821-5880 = 5837.99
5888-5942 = 5911.03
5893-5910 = 5908.31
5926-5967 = 5927.39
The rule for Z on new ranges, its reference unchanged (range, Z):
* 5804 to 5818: 5805.82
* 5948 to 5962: 5949.26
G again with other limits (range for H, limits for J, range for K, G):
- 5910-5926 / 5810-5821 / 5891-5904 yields 3.53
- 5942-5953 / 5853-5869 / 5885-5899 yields 3.38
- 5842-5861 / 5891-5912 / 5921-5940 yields 3.36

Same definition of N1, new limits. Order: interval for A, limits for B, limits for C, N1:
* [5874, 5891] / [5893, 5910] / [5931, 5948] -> -3.1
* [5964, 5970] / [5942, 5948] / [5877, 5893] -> -3.5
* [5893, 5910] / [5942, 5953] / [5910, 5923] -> -2.8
